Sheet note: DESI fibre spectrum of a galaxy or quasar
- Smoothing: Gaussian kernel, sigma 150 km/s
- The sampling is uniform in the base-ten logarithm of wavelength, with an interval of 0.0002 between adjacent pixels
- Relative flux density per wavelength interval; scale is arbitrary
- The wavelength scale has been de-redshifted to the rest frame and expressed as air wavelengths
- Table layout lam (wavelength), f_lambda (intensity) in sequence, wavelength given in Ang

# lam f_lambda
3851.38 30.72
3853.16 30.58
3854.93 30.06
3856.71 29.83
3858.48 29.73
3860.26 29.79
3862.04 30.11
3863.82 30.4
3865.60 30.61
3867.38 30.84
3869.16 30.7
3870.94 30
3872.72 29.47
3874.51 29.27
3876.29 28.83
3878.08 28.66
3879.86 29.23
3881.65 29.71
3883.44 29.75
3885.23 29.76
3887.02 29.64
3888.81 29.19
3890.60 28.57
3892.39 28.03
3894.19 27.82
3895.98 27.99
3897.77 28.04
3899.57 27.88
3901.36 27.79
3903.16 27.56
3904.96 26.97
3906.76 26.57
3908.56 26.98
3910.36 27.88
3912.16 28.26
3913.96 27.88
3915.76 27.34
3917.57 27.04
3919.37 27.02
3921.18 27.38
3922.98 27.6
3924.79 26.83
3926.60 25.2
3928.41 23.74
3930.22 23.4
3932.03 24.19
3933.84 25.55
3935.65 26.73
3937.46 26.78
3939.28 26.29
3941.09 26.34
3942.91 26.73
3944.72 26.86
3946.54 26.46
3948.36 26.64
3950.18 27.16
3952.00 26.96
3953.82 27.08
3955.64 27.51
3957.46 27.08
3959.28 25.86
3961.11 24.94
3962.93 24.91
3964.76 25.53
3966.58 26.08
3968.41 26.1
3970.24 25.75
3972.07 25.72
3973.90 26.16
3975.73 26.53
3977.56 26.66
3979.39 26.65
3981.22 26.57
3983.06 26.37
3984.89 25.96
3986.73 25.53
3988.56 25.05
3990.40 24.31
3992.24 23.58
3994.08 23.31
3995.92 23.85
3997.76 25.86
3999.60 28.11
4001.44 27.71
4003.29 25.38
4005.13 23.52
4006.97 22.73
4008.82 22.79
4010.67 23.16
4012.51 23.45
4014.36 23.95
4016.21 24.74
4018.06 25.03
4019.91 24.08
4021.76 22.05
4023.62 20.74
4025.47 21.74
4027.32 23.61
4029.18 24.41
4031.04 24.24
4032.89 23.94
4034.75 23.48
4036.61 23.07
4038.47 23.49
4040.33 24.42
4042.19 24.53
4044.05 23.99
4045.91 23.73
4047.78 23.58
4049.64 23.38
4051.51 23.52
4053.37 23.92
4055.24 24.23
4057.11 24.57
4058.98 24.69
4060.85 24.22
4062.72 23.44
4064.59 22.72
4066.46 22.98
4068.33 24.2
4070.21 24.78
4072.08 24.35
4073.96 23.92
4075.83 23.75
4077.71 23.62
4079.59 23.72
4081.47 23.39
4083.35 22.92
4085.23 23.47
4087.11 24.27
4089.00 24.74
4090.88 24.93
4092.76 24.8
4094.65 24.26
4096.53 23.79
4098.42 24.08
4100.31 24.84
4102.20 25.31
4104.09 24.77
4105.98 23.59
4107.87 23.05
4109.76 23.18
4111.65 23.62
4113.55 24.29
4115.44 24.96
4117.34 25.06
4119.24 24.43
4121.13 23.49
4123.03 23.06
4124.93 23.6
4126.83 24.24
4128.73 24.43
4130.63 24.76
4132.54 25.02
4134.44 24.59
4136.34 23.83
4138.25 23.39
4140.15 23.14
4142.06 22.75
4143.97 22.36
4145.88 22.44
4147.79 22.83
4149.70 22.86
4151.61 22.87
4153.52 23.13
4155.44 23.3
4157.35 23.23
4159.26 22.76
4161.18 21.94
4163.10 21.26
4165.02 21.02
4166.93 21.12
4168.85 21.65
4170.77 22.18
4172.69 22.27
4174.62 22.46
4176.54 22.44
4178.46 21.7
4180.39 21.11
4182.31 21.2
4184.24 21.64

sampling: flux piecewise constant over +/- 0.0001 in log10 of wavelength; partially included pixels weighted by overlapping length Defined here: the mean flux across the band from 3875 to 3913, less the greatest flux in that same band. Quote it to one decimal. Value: -1.4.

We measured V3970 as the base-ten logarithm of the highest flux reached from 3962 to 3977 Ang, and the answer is 1.42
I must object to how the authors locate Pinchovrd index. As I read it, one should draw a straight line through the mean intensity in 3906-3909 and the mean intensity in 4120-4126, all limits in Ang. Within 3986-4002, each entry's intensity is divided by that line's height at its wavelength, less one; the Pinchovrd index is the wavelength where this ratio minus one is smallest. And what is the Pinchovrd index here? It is 3994.08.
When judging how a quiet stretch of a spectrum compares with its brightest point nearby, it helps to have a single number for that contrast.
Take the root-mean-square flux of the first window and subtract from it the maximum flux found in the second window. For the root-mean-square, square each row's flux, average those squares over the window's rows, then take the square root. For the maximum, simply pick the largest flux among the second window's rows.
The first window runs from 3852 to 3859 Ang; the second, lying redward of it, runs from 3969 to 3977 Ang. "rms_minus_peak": 3.5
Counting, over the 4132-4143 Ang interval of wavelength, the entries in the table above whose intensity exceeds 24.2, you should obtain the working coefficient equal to 2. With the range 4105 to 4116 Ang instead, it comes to 2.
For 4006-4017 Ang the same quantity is 1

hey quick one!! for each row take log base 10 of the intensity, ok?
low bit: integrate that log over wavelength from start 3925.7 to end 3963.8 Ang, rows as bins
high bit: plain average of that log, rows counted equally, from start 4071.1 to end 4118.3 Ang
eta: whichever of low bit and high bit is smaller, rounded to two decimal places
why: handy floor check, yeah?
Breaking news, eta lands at 1.38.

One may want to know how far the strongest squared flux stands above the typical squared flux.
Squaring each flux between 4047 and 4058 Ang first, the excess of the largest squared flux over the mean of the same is 34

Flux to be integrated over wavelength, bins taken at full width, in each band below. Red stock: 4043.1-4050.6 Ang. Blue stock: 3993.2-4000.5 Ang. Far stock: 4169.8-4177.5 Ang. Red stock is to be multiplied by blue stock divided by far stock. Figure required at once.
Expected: 191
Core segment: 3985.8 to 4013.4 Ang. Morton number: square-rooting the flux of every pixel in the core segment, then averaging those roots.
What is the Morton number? 4.95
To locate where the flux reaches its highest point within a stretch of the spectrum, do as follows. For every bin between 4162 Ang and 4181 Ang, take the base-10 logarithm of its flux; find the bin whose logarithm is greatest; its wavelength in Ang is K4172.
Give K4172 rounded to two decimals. 4174.62 Ang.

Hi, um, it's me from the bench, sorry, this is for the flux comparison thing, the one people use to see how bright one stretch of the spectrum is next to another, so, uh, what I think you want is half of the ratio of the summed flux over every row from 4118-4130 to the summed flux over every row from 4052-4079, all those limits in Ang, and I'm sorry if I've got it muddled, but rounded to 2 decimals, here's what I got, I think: 0.21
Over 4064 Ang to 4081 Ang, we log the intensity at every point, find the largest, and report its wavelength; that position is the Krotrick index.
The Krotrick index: 4070.21 Ang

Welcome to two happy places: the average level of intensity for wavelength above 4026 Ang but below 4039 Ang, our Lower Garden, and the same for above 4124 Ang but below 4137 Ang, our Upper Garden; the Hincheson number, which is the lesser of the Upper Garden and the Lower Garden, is 24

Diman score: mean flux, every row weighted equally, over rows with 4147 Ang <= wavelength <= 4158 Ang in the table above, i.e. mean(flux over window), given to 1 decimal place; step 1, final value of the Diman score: 23.0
